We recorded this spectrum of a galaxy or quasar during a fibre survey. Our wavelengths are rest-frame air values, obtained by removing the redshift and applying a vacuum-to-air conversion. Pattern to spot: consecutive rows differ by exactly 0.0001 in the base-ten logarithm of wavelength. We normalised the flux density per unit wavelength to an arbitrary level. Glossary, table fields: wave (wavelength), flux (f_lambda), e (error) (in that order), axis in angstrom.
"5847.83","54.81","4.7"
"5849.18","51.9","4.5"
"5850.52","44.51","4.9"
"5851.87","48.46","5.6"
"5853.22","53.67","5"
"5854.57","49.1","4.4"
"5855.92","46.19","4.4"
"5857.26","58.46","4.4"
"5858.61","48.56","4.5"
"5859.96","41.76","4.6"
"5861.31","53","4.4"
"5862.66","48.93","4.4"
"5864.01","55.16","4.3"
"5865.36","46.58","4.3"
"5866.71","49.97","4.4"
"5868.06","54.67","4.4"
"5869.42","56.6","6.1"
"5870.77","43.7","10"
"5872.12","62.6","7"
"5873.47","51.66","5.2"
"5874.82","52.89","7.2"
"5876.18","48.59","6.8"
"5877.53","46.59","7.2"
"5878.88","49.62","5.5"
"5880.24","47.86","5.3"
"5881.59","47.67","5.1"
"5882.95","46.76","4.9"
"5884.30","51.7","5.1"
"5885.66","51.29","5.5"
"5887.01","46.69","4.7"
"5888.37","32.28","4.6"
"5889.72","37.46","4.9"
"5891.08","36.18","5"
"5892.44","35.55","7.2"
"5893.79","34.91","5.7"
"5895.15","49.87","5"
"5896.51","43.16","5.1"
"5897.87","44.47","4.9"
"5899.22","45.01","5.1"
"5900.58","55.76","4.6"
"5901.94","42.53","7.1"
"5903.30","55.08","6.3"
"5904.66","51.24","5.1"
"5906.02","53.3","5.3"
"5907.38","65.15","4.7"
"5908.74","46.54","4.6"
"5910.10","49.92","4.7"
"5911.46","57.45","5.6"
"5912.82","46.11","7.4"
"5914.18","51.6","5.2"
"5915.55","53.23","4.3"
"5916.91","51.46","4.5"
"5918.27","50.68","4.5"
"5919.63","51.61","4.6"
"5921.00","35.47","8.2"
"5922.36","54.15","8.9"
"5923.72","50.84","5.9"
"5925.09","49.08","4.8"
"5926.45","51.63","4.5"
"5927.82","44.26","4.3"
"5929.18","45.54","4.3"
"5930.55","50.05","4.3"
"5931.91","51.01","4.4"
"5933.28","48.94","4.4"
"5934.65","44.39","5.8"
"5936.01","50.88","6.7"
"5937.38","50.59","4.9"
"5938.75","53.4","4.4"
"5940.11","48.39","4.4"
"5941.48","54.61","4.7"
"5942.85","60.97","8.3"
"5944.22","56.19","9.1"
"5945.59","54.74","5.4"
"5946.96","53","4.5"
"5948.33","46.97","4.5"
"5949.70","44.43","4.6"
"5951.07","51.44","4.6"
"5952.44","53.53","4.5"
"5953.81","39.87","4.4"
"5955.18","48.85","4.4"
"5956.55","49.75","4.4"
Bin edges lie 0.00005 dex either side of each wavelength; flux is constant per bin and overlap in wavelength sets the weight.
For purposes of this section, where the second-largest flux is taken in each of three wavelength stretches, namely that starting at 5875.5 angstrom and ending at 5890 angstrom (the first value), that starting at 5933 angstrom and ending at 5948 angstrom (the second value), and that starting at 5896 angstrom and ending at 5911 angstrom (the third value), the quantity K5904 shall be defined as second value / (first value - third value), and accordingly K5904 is -13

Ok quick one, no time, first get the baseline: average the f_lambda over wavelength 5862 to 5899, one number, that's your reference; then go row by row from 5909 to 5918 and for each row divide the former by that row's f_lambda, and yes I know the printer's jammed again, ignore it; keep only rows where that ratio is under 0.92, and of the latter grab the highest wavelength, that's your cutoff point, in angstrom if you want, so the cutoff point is 5916.91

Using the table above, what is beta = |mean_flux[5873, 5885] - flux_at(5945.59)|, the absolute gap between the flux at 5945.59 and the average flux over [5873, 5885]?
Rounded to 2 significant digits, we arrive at 5.5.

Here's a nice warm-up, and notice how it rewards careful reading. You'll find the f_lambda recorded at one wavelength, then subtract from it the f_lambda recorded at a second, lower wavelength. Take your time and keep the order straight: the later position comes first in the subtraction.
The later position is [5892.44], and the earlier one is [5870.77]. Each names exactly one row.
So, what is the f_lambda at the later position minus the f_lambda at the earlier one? -8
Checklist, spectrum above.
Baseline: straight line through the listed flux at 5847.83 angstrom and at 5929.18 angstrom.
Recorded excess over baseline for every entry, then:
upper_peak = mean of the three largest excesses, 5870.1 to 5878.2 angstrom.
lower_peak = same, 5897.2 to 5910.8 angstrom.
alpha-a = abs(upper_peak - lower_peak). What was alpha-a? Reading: 6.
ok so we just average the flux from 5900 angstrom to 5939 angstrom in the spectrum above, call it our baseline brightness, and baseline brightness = 50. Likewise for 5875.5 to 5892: 45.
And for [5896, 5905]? 48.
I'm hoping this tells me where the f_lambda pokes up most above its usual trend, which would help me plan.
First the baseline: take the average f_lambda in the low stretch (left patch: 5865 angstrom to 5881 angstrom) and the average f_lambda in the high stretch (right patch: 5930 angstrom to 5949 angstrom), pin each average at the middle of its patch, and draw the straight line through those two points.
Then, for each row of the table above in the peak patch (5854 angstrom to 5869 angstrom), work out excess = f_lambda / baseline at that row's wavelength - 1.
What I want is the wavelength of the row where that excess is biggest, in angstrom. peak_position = 5857.26 angstrom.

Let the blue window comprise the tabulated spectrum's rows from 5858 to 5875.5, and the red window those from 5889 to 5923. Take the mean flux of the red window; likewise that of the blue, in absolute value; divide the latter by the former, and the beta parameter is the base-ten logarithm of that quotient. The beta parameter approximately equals 0.029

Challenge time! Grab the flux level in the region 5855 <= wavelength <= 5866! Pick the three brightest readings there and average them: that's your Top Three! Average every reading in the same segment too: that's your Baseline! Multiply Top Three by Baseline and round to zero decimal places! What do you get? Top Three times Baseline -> 2768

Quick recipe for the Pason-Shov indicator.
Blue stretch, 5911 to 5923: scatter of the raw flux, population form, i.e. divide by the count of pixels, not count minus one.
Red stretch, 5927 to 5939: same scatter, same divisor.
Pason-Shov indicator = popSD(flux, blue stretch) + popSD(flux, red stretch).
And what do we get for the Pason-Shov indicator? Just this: 9.0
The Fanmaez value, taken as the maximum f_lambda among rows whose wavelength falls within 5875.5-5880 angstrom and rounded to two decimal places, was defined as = 49.62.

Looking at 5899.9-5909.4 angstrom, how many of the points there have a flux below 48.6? 2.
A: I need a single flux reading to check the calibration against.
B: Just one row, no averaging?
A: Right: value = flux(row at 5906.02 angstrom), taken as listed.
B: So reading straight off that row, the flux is 53.3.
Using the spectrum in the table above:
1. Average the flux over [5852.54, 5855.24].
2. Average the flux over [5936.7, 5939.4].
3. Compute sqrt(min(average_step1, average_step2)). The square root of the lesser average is 7.2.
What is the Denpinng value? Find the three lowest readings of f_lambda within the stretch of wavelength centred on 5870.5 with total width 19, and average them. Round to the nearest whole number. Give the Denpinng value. 46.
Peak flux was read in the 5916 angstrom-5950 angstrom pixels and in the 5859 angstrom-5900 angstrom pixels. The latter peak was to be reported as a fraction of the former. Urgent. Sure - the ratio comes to 1.03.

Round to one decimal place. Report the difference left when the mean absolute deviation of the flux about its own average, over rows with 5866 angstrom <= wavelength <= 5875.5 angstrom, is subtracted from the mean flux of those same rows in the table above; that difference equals 49.0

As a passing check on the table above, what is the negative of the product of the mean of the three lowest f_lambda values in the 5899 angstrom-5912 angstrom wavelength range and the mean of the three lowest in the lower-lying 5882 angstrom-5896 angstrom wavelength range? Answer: -1531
